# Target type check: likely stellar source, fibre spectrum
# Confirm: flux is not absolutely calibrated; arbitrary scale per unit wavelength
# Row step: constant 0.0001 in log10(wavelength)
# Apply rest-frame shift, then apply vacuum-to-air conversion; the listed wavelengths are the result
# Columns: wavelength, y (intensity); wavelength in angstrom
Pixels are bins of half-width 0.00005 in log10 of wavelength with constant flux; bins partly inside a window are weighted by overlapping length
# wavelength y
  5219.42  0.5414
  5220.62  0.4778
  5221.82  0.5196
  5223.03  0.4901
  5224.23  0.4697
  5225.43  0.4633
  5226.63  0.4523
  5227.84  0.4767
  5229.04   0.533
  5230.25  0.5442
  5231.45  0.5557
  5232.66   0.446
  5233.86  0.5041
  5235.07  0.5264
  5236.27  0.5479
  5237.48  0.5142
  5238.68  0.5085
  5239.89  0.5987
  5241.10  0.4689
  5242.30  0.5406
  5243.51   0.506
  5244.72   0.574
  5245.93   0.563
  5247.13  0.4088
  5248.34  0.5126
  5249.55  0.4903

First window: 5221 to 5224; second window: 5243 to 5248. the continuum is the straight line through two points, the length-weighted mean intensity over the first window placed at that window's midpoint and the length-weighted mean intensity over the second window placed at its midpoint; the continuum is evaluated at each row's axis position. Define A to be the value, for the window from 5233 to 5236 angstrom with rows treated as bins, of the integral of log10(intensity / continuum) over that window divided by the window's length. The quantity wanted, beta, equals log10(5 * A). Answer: -1.6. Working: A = 0.005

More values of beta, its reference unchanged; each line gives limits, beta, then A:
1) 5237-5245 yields -1.2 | 0.014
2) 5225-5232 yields -2.3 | 0.001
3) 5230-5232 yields -0.7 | 0.039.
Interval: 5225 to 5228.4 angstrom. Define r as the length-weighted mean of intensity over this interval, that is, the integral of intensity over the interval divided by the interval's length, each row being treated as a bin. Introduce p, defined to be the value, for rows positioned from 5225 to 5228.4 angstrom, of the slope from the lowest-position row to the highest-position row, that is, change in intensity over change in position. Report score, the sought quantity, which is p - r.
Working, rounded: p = 0.006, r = 0.464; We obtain -0.46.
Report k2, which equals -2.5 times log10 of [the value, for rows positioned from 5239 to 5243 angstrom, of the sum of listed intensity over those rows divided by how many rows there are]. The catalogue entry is 0.68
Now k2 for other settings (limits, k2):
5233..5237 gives 0.70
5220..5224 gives 0.76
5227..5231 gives 0.71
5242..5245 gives 0.67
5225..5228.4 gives 0.83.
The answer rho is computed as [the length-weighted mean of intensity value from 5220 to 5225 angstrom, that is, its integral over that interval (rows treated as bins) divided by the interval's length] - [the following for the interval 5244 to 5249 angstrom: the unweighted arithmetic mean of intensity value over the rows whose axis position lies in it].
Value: -0.026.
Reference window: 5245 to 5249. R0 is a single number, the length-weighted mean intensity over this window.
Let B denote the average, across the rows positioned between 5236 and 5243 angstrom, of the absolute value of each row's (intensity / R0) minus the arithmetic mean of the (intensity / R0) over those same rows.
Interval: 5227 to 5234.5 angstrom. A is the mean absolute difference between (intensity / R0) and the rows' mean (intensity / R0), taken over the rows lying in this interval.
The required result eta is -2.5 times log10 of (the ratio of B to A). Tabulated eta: 0.06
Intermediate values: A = 0.0685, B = 0.065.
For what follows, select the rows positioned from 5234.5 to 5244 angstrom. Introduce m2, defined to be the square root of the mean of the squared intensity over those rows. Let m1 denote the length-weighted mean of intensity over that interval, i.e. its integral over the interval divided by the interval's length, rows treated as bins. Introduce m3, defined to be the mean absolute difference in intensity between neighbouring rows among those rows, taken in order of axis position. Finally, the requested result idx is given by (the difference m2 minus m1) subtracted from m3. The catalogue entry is 0.055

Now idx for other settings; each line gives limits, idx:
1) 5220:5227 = 0.023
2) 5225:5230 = 0.034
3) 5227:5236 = 0.043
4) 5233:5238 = 0.022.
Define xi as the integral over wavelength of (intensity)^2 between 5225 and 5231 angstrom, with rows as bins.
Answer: 1.49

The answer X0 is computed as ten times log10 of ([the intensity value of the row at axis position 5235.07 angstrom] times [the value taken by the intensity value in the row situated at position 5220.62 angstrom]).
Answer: -6.0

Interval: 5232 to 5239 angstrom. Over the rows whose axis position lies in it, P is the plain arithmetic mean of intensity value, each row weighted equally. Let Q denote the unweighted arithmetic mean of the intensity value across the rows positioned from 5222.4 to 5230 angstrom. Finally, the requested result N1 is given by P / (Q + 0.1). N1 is 0.87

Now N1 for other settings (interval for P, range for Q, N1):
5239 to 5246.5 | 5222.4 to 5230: 0.93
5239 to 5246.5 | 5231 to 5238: 0.88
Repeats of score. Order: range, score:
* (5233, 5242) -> -0.53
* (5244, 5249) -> -0.53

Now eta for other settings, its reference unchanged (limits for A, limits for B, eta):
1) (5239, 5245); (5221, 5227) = 0.72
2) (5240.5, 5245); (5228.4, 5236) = 0.21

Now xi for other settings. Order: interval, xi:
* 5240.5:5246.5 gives 1.70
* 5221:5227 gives 1.39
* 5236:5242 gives 1.68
